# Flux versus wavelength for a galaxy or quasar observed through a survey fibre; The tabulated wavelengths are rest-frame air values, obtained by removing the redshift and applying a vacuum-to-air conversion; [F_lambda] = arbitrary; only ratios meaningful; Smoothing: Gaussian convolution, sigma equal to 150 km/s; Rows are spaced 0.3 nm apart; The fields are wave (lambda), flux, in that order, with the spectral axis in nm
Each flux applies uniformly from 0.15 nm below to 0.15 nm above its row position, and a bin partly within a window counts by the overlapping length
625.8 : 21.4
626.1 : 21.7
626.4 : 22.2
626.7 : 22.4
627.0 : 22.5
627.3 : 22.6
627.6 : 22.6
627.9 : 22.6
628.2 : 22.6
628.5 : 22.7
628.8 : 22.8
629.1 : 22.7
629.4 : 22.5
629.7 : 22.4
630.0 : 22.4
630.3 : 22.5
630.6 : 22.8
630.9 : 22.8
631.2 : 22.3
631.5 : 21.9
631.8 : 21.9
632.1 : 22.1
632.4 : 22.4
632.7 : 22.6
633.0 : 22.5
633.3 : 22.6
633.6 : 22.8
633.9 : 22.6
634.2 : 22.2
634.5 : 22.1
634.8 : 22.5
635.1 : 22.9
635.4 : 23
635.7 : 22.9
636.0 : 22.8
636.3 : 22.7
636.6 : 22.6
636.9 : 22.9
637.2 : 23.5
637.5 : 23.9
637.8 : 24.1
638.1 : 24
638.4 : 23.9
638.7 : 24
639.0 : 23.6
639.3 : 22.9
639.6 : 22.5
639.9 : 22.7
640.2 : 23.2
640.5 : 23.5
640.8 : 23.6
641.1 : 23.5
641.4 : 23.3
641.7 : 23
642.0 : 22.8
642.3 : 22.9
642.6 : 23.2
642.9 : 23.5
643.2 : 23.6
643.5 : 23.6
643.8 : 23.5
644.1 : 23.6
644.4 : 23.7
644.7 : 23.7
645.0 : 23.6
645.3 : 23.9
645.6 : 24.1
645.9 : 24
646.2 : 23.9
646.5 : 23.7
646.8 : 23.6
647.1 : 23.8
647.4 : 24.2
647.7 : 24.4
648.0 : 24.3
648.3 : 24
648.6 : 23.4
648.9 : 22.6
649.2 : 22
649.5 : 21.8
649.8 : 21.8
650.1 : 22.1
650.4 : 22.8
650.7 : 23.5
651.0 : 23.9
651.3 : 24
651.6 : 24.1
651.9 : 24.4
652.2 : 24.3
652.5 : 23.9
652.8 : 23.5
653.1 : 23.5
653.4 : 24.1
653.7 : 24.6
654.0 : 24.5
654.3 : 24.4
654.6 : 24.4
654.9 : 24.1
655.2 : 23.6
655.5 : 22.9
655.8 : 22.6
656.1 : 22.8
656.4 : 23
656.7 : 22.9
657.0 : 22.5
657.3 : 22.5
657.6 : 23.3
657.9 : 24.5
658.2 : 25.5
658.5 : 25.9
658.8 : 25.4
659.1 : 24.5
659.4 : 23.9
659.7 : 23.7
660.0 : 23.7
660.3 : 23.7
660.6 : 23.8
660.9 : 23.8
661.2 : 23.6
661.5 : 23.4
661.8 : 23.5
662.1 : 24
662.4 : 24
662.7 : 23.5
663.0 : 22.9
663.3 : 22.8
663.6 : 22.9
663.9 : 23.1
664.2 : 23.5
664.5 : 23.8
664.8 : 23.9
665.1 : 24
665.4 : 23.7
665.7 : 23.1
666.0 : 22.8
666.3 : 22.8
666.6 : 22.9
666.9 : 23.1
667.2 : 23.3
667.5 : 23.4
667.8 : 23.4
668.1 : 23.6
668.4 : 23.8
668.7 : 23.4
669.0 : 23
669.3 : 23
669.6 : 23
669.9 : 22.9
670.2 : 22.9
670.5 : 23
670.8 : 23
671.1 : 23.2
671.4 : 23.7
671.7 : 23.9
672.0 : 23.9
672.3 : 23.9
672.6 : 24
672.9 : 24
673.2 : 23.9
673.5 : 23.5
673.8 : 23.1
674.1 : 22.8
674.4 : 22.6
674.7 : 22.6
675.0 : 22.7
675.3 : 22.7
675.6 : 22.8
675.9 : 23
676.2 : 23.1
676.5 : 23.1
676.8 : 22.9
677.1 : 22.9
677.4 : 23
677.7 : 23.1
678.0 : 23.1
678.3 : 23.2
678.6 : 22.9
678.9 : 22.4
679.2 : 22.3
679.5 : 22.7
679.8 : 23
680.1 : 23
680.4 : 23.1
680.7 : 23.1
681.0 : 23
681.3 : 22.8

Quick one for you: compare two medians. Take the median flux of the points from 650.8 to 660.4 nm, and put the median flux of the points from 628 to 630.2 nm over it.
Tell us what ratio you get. 0.95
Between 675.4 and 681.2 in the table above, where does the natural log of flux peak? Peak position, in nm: 678.3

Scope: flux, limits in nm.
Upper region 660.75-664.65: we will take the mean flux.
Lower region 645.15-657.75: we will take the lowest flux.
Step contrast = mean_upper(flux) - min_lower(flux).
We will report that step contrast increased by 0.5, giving 2.1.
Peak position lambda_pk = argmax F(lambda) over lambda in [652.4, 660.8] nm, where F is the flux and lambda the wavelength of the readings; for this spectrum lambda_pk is 658.5 nm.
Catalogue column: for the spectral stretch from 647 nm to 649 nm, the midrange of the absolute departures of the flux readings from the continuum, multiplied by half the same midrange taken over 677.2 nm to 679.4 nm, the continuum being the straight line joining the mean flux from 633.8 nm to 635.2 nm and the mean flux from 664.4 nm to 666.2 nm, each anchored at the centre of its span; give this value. 0.6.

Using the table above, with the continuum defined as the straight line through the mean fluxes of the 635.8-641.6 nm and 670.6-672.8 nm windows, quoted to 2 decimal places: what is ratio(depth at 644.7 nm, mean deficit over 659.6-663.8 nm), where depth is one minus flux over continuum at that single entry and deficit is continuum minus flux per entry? -0.38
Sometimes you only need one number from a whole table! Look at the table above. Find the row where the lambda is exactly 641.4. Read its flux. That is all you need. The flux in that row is 23.3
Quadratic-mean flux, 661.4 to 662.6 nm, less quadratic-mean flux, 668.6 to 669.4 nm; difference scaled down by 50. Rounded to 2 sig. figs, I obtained 0.012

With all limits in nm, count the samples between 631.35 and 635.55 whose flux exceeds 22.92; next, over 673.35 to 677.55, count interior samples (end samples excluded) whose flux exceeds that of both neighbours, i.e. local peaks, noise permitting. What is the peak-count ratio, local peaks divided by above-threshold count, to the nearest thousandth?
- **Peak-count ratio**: 0.000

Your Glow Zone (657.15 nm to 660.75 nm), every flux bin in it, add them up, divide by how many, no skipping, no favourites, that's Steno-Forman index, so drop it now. 24.2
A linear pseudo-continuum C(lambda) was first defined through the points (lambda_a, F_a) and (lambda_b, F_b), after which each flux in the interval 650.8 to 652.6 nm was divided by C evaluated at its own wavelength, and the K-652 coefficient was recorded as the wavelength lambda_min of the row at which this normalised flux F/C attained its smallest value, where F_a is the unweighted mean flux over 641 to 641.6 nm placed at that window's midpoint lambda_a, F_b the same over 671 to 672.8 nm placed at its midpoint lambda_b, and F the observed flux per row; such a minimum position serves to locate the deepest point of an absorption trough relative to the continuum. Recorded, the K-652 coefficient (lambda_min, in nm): 652.5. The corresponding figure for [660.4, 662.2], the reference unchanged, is 661.5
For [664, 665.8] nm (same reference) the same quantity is 665.7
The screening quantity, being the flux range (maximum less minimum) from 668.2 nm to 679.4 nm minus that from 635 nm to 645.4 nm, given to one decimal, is 0.1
